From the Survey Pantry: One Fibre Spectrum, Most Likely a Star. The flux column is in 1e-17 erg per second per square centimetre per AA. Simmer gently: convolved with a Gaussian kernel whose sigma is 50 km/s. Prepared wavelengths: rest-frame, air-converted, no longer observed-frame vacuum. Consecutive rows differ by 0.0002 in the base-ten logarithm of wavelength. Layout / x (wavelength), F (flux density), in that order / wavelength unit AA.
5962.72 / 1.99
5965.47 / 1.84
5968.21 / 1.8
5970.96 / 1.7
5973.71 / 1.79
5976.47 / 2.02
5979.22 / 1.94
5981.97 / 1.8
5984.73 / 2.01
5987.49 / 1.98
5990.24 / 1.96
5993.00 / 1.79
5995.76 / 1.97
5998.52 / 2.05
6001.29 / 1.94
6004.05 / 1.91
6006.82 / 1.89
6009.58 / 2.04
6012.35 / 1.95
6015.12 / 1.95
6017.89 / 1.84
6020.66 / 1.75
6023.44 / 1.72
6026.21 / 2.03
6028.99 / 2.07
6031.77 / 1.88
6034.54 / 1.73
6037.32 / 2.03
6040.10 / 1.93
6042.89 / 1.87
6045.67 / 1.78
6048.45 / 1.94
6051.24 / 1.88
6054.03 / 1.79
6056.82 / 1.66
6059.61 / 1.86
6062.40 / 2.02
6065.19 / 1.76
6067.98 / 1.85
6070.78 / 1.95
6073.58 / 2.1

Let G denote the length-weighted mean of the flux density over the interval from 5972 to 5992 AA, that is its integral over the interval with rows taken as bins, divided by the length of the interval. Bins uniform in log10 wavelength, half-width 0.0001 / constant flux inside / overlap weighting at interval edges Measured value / 1.92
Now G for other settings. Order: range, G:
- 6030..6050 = 1.88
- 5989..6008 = 1.93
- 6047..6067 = 1.84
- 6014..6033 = 1.89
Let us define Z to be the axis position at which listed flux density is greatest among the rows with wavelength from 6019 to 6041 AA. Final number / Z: 6028.99 AA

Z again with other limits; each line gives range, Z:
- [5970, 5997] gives 5976.47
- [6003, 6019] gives 6009.58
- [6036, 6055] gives 6037.32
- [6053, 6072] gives 6062.40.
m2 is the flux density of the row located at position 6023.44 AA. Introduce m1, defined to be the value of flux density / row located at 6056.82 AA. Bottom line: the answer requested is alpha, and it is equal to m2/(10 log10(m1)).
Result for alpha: 0.78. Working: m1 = 1.66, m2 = 1.72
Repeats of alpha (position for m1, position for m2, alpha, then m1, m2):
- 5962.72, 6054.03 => 0.60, 1.99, 1.79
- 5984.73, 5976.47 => 0.67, 2.01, 2.02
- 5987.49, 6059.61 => 0.63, 1.98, 1.86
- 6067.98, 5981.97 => 0.67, 1.85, 1.8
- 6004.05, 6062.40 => 0.72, 1.91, 2.02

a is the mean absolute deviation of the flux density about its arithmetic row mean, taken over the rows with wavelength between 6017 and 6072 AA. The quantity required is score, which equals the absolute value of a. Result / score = 0.093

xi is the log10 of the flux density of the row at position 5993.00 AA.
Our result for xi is 0.253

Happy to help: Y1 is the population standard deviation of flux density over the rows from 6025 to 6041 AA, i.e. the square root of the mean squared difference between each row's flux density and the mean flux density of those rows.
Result 0.12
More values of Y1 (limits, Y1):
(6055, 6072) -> 0.12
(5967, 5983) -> 0.11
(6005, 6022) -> 0.09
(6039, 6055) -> 0.06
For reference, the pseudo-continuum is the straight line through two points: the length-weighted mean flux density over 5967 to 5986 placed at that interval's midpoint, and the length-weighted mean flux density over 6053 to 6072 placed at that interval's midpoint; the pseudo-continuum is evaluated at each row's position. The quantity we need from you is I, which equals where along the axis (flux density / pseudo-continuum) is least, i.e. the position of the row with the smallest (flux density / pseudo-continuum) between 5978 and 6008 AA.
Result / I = 5993.00 AA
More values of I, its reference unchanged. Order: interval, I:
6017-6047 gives 6023.44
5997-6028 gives 6023.44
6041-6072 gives 6056.82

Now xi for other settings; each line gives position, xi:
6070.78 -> 0.290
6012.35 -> 0.290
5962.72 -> 0.299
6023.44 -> 0.236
